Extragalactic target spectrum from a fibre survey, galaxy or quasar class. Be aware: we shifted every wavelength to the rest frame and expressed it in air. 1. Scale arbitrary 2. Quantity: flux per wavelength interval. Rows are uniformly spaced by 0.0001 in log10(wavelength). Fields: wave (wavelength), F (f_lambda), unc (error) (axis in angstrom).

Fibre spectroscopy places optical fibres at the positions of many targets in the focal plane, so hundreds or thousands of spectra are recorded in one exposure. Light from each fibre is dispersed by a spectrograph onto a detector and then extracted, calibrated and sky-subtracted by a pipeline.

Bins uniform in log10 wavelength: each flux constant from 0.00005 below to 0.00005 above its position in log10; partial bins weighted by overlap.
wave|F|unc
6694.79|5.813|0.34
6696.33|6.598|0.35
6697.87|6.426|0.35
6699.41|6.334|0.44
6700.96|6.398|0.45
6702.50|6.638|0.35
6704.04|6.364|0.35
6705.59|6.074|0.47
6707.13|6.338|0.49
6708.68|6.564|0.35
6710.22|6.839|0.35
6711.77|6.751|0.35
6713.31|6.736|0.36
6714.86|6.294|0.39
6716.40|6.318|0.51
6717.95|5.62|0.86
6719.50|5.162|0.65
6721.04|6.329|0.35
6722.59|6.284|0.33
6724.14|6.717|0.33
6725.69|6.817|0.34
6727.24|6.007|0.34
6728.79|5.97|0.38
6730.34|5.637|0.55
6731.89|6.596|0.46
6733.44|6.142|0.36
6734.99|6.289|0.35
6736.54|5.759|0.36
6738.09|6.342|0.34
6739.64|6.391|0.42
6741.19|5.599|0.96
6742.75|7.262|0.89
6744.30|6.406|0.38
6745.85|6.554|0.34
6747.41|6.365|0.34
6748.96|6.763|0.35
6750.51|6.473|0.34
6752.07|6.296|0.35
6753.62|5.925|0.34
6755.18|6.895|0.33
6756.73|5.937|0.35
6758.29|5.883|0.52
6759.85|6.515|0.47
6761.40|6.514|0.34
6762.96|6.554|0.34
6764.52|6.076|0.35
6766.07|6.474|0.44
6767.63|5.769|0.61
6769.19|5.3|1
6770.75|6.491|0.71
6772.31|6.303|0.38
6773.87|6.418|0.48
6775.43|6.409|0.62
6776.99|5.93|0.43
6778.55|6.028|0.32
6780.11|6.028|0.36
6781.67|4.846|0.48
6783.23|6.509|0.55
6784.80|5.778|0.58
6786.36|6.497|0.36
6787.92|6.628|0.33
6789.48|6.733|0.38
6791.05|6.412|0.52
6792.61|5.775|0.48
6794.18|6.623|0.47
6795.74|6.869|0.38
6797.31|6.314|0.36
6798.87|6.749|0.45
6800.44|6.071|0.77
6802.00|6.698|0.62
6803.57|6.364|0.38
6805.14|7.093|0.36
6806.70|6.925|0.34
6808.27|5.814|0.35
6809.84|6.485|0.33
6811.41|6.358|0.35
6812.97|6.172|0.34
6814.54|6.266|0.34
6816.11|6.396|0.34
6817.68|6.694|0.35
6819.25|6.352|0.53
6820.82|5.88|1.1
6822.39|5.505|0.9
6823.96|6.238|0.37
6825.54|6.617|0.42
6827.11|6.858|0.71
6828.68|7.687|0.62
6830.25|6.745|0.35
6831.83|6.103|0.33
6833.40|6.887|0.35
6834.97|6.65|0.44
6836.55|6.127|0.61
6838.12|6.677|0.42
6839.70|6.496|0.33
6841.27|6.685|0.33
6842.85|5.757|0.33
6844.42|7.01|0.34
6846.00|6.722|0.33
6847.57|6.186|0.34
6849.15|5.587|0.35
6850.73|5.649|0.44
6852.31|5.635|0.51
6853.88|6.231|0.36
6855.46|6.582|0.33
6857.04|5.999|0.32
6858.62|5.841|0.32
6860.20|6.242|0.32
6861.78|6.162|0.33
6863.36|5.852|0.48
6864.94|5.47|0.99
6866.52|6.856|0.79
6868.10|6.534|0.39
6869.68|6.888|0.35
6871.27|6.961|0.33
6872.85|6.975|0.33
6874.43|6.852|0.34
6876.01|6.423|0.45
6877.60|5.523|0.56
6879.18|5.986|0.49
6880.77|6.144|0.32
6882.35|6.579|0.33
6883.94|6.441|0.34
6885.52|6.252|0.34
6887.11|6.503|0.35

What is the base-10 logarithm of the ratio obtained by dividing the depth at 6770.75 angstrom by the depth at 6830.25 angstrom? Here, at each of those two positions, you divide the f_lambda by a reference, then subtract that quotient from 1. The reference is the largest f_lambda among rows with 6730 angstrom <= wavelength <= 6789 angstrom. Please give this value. 0.17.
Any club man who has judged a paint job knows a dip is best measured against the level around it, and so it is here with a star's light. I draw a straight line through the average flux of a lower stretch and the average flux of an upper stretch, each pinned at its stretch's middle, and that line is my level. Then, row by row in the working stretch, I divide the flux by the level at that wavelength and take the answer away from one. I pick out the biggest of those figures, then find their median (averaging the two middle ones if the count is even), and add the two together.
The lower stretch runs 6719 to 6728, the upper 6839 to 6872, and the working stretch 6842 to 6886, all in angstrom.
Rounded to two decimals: 0.13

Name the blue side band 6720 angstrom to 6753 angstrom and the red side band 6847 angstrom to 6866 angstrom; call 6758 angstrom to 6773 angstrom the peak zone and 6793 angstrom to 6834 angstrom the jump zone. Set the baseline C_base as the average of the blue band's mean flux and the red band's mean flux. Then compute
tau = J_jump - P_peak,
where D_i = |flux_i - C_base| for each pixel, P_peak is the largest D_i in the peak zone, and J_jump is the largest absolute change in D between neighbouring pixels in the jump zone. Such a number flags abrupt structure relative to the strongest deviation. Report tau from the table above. 0.1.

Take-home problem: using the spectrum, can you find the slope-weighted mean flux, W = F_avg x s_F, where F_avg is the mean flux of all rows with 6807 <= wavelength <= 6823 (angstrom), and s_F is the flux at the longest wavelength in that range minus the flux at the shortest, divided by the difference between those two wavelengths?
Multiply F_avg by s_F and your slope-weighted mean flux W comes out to -0.14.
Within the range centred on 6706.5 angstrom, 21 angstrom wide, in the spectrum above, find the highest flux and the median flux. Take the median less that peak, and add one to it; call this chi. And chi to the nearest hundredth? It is 0.57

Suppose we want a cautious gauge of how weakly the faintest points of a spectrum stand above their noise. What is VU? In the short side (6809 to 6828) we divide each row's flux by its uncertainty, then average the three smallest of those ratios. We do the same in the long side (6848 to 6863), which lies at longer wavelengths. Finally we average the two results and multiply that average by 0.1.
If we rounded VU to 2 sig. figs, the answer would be 1.0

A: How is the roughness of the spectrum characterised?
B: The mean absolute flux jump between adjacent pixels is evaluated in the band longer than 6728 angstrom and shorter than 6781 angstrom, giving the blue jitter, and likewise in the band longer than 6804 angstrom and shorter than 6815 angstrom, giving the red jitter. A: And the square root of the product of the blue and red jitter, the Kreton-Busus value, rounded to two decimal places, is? 0.42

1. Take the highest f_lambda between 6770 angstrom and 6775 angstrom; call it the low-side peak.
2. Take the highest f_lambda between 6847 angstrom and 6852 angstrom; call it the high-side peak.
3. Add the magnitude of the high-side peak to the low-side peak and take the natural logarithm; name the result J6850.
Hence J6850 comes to 2.54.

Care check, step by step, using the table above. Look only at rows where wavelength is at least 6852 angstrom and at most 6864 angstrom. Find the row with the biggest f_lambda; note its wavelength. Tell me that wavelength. 6855.46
